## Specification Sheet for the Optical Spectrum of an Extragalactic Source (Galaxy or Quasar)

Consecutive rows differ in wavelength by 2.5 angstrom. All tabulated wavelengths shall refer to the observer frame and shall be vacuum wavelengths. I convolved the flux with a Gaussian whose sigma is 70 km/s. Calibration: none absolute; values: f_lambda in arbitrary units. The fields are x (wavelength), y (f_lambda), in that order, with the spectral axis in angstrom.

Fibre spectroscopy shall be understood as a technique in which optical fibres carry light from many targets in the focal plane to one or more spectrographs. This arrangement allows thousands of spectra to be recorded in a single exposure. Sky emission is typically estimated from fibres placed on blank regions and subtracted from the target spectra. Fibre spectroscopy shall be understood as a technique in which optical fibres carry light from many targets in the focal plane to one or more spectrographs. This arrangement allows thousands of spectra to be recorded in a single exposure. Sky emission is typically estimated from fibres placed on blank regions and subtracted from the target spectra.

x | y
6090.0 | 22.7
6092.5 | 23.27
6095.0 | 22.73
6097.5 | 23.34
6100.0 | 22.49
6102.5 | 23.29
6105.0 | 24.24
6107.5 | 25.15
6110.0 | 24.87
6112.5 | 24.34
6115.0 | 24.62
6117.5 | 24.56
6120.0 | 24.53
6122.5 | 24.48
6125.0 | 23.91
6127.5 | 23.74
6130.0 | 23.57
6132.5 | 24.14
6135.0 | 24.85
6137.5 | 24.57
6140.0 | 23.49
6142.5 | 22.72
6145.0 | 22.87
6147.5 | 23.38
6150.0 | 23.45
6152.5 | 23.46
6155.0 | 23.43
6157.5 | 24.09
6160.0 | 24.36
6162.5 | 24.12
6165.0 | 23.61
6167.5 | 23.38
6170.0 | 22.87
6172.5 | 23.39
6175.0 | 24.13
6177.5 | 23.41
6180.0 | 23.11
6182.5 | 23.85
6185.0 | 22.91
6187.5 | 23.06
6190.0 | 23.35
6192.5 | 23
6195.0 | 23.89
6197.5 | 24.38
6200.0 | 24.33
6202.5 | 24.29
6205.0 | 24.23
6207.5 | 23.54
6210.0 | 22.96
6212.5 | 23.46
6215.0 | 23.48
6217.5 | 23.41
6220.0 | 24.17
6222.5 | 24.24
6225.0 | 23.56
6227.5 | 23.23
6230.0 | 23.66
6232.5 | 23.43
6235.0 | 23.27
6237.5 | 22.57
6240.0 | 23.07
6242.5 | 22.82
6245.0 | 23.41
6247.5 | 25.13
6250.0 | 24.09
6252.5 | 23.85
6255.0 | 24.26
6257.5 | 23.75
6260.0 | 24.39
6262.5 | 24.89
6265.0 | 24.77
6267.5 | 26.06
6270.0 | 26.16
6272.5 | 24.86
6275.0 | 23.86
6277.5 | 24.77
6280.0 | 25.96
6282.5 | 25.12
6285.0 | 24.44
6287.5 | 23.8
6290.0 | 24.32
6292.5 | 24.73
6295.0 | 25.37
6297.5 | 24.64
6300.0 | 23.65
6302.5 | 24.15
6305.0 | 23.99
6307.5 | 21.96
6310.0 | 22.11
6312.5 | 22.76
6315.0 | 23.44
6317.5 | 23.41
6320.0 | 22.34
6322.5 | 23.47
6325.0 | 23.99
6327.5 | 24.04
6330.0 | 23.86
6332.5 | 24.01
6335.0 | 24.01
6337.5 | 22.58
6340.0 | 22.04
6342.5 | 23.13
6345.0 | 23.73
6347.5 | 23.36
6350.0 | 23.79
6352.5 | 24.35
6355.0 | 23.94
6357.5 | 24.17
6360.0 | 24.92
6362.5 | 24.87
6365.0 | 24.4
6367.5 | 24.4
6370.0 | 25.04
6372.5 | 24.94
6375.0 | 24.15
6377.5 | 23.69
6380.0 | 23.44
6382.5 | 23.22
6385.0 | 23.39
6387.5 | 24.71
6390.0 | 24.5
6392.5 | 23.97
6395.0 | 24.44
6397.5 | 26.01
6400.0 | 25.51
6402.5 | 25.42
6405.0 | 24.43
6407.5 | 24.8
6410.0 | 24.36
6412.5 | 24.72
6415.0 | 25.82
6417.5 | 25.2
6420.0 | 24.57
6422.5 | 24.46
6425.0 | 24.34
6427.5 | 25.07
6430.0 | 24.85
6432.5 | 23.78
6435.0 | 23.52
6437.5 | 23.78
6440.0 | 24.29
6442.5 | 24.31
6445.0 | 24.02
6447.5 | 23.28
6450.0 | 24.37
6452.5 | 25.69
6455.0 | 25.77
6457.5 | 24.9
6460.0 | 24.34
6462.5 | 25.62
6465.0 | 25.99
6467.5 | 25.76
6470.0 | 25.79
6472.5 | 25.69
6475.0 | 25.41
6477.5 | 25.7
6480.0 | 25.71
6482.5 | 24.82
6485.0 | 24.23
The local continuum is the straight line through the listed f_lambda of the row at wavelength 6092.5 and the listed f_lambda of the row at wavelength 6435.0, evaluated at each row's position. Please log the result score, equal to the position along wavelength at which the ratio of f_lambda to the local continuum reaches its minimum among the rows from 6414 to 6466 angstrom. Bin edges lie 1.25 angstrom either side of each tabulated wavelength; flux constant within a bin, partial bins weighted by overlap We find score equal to 6447.5 angstrom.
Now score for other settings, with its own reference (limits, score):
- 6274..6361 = 6307.5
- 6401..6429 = 6425.0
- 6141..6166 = 6142.5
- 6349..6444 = 6382.5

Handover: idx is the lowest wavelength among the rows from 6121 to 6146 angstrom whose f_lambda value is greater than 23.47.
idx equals 6122.5 angstrom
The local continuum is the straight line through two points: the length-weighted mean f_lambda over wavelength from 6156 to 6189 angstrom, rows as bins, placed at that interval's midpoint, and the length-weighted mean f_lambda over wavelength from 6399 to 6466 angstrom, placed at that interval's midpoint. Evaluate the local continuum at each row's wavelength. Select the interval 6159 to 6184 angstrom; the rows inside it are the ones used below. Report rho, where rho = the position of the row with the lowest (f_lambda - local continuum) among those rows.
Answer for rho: 6170.0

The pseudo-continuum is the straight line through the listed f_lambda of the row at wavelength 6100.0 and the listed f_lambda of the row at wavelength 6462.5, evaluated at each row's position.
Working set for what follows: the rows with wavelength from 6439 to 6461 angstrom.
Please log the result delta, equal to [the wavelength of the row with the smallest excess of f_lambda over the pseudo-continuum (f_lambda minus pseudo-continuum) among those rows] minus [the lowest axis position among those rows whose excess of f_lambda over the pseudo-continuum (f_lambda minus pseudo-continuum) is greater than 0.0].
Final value -5.0 angstrom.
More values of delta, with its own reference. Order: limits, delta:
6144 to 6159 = -2.5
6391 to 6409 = -5.0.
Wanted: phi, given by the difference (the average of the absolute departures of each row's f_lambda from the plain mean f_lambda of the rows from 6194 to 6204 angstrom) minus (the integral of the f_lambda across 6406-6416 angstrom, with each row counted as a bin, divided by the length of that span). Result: -24.7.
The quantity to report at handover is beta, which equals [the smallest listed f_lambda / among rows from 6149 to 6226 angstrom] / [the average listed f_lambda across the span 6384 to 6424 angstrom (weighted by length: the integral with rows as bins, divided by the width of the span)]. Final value 0.923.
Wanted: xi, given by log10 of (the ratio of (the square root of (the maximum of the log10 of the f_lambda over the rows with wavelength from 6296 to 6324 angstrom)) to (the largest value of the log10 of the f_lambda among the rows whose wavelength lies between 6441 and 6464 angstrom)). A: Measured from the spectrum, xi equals -0.0778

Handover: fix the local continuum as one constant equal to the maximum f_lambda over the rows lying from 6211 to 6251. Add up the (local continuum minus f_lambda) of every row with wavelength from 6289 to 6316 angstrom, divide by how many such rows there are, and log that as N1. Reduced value 1.39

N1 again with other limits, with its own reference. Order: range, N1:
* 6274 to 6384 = 1.21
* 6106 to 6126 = 0.57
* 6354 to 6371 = 0.60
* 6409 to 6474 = 0.35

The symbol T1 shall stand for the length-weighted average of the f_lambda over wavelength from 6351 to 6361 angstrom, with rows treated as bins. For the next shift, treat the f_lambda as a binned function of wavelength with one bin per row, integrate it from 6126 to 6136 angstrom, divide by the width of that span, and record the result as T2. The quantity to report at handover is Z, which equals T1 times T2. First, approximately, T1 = 24.3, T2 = 24.1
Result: 585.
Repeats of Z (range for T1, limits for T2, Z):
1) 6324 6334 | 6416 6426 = 592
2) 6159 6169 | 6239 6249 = 563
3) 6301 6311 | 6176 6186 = 539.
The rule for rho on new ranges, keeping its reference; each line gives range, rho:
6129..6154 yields 6142.5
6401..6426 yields 6425.0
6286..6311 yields 6307.5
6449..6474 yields 6460.0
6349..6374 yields 6350.0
